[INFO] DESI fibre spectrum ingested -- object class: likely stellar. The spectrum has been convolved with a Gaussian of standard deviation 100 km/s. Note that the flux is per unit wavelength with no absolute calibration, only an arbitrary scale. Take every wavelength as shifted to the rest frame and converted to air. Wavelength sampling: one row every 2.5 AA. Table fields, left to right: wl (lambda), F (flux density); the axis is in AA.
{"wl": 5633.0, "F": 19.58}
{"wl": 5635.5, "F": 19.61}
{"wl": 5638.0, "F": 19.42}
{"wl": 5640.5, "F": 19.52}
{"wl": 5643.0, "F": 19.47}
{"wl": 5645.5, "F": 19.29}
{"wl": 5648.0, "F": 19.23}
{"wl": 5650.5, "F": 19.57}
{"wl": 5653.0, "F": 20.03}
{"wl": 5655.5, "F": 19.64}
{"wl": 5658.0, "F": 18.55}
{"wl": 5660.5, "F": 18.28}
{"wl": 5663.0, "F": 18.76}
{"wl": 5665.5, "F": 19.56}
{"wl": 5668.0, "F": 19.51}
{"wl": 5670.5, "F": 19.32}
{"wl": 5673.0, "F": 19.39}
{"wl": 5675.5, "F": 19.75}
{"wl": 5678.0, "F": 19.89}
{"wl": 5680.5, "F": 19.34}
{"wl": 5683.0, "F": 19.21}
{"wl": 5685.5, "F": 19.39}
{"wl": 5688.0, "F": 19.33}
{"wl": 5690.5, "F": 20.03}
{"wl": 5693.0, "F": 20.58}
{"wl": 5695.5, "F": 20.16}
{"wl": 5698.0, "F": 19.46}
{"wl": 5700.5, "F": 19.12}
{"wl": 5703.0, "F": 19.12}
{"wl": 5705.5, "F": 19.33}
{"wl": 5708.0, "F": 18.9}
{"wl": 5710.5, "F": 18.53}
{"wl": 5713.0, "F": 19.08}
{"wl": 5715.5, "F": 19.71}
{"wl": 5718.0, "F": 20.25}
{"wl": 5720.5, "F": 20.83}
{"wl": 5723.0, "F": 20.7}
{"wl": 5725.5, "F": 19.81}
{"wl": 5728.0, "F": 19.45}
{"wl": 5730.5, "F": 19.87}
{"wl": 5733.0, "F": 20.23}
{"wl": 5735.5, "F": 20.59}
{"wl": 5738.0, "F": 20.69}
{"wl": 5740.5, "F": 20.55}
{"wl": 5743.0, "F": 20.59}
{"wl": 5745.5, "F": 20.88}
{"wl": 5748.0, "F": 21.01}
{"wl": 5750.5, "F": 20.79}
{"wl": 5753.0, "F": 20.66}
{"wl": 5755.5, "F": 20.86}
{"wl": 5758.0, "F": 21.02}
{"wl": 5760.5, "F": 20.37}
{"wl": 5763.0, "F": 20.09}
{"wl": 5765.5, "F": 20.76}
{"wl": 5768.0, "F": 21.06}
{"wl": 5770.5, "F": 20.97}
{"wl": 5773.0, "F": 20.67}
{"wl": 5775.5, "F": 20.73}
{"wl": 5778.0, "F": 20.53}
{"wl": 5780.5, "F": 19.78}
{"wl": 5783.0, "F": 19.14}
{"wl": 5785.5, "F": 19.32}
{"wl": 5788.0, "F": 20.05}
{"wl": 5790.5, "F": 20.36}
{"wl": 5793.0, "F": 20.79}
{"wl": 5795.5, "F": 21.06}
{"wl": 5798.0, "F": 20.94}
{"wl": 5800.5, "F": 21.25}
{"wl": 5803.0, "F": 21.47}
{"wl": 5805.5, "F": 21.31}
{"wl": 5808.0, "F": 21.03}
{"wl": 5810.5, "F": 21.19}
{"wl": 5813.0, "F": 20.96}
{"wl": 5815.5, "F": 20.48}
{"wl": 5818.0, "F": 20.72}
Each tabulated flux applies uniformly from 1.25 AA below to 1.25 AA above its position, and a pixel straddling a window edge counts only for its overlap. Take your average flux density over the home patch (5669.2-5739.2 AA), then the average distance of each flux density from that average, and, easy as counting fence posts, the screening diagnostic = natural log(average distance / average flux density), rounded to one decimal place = -3.7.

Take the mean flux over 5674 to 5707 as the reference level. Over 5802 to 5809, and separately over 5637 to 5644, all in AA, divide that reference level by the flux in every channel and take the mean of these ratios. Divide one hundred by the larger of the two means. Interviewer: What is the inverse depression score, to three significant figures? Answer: 99.4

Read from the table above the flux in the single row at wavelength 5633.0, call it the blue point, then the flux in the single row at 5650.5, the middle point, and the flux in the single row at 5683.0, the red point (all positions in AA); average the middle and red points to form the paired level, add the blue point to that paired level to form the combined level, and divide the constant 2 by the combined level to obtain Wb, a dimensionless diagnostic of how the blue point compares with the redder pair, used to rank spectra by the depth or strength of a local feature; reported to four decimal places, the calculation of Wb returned 0.0513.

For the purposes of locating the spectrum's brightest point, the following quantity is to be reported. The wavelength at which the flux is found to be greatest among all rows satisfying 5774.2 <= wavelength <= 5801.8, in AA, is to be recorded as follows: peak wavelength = 5800.5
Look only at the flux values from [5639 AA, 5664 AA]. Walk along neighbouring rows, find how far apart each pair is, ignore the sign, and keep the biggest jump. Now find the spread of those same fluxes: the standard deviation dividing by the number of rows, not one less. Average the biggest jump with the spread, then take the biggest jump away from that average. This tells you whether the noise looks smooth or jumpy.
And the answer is -0.29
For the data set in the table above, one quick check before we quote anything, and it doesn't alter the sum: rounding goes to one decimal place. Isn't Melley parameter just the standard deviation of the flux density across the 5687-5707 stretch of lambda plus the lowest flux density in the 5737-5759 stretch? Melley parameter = 21.1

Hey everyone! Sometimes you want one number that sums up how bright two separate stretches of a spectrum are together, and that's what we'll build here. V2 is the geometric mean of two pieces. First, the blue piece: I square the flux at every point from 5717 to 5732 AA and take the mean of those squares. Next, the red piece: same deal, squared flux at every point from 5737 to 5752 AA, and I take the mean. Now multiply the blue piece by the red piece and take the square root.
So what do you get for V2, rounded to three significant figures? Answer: 418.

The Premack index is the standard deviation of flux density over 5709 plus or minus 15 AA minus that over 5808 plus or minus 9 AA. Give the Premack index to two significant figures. 0.41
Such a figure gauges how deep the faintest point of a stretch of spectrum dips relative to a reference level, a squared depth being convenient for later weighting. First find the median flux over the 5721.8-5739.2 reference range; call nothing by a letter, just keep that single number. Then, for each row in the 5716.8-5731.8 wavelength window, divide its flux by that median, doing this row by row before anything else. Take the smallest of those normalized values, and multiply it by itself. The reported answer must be 0.92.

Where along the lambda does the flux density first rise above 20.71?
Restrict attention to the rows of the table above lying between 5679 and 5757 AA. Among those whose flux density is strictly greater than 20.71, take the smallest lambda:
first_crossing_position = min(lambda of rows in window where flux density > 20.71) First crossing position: 5720.5 AA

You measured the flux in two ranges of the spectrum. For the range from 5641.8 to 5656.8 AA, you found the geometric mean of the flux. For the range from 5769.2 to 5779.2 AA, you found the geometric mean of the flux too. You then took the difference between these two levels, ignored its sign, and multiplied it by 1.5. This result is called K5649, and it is 1.8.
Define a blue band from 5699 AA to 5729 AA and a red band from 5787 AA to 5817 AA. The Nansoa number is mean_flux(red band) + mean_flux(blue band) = 40.5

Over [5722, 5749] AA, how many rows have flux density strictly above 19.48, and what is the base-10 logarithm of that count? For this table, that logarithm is 1.0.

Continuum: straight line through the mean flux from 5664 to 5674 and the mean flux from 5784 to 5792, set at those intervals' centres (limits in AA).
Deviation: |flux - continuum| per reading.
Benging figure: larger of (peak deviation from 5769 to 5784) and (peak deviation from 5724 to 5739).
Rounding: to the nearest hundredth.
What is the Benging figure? 1.13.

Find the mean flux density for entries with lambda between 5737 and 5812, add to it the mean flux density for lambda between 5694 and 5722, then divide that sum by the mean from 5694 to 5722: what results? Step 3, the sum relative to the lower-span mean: 2.06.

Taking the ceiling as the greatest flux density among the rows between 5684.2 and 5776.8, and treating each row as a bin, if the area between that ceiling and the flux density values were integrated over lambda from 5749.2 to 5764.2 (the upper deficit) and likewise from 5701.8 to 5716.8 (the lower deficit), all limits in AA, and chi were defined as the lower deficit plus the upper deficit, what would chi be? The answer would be 36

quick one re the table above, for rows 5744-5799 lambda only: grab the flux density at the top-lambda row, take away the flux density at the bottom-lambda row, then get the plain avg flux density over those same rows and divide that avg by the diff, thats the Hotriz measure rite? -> 342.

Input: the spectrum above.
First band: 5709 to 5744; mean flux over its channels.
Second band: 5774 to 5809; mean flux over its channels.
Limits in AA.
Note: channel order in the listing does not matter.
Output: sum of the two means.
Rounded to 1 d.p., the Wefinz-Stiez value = 40.6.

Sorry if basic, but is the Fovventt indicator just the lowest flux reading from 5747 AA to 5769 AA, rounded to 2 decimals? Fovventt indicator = 20.09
